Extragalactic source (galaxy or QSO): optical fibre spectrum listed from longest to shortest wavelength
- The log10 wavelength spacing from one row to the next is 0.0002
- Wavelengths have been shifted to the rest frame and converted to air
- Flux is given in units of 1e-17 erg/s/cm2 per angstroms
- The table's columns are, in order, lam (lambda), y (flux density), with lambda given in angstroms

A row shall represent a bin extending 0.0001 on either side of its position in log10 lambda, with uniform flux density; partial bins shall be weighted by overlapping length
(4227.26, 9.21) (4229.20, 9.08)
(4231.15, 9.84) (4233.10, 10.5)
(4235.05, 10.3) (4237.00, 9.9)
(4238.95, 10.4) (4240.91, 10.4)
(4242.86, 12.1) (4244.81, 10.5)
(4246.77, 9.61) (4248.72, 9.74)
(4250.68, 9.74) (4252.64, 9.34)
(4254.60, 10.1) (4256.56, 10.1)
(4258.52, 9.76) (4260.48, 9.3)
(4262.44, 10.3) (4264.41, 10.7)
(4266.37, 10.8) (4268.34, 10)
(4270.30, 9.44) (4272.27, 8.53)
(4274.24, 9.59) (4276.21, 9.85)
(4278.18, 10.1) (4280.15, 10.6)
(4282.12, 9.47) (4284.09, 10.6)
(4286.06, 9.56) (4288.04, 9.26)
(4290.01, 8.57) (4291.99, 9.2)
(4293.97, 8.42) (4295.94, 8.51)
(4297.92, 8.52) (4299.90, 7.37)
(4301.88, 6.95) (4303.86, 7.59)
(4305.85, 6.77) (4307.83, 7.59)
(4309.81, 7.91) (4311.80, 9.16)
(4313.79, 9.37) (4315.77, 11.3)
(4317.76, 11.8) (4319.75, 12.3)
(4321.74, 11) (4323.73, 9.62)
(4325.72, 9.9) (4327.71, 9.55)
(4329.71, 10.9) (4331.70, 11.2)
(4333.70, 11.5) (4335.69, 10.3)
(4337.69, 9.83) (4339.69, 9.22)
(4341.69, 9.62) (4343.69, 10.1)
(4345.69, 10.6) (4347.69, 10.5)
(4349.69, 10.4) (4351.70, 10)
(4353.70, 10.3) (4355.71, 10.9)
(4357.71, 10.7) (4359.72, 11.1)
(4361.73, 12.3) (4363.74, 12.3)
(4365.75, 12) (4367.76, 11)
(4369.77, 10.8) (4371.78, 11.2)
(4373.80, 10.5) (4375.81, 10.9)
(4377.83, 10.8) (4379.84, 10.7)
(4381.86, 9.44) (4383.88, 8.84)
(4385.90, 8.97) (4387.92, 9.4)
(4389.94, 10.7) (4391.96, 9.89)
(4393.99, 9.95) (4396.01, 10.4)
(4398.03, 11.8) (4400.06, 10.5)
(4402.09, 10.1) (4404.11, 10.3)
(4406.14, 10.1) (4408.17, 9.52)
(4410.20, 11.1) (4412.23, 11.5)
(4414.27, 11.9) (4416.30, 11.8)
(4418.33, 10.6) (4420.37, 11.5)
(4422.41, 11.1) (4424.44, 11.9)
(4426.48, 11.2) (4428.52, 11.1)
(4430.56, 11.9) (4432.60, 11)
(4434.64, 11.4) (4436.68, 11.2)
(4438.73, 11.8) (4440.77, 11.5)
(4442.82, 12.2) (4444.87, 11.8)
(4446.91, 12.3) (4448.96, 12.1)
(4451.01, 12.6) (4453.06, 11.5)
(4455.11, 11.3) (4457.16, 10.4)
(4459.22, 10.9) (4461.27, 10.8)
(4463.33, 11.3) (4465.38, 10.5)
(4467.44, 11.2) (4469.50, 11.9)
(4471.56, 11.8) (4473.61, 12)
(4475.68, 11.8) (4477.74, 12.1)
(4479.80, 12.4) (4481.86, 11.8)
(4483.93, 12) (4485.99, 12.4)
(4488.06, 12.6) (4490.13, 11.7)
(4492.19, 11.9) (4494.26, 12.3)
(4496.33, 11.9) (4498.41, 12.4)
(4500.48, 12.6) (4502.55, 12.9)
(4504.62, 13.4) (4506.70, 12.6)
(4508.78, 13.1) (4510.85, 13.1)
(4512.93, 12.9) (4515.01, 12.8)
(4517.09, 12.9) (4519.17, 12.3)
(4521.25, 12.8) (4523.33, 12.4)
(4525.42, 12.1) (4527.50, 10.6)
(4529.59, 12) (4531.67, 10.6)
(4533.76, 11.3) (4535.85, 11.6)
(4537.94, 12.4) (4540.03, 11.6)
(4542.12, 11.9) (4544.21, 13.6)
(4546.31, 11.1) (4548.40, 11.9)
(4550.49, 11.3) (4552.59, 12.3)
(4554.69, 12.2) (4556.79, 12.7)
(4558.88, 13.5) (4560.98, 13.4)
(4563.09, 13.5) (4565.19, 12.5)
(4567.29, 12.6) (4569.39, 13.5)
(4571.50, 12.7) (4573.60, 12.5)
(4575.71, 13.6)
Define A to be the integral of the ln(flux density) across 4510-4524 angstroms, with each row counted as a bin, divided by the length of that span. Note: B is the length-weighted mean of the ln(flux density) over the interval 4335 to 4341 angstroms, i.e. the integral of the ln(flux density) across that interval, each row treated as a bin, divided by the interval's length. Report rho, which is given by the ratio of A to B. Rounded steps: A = 2.545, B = 2.27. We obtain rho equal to 1.12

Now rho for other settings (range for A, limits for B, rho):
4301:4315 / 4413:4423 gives 0.85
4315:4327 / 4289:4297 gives 1.11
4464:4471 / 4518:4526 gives 0.96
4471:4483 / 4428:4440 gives 1.02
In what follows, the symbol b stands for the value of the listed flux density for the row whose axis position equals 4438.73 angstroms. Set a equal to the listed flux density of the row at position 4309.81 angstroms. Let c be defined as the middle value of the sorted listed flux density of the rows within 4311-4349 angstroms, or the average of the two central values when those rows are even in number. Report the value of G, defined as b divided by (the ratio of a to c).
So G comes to 15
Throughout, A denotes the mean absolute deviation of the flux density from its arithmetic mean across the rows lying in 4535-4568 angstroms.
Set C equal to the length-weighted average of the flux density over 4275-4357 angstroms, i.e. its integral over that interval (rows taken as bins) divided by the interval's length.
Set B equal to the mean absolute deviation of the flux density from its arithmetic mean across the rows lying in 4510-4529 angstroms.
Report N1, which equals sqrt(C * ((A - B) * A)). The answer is 0.88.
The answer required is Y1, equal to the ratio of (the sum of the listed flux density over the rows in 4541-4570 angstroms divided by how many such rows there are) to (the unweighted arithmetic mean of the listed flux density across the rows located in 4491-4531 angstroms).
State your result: 1.01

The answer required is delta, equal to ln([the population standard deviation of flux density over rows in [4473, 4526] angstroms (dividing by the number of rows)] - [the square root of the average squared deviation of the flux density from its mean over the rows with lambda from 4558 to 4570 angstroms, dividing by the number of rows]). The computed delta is -4.1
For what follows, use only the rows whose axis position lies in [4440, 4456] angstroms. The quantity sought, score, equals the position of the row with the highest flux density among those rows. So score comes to 4451.01 angstroms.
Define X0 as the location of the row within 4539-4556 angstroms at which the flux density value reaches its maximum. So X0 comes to 4544.21 angstroms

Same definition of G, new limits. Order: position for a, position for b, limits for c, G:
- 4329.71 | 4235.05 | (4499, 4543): 12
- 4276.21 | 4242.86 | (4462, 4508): 15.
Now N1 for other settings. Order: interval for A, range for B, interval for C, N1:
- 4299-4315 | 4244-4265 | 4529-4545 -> 1.75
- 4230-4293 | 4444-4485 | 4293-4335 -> 0.24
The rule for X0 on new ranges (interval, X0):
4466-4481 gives 4479.80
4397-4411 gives 4398.03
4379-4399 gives 4398.03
